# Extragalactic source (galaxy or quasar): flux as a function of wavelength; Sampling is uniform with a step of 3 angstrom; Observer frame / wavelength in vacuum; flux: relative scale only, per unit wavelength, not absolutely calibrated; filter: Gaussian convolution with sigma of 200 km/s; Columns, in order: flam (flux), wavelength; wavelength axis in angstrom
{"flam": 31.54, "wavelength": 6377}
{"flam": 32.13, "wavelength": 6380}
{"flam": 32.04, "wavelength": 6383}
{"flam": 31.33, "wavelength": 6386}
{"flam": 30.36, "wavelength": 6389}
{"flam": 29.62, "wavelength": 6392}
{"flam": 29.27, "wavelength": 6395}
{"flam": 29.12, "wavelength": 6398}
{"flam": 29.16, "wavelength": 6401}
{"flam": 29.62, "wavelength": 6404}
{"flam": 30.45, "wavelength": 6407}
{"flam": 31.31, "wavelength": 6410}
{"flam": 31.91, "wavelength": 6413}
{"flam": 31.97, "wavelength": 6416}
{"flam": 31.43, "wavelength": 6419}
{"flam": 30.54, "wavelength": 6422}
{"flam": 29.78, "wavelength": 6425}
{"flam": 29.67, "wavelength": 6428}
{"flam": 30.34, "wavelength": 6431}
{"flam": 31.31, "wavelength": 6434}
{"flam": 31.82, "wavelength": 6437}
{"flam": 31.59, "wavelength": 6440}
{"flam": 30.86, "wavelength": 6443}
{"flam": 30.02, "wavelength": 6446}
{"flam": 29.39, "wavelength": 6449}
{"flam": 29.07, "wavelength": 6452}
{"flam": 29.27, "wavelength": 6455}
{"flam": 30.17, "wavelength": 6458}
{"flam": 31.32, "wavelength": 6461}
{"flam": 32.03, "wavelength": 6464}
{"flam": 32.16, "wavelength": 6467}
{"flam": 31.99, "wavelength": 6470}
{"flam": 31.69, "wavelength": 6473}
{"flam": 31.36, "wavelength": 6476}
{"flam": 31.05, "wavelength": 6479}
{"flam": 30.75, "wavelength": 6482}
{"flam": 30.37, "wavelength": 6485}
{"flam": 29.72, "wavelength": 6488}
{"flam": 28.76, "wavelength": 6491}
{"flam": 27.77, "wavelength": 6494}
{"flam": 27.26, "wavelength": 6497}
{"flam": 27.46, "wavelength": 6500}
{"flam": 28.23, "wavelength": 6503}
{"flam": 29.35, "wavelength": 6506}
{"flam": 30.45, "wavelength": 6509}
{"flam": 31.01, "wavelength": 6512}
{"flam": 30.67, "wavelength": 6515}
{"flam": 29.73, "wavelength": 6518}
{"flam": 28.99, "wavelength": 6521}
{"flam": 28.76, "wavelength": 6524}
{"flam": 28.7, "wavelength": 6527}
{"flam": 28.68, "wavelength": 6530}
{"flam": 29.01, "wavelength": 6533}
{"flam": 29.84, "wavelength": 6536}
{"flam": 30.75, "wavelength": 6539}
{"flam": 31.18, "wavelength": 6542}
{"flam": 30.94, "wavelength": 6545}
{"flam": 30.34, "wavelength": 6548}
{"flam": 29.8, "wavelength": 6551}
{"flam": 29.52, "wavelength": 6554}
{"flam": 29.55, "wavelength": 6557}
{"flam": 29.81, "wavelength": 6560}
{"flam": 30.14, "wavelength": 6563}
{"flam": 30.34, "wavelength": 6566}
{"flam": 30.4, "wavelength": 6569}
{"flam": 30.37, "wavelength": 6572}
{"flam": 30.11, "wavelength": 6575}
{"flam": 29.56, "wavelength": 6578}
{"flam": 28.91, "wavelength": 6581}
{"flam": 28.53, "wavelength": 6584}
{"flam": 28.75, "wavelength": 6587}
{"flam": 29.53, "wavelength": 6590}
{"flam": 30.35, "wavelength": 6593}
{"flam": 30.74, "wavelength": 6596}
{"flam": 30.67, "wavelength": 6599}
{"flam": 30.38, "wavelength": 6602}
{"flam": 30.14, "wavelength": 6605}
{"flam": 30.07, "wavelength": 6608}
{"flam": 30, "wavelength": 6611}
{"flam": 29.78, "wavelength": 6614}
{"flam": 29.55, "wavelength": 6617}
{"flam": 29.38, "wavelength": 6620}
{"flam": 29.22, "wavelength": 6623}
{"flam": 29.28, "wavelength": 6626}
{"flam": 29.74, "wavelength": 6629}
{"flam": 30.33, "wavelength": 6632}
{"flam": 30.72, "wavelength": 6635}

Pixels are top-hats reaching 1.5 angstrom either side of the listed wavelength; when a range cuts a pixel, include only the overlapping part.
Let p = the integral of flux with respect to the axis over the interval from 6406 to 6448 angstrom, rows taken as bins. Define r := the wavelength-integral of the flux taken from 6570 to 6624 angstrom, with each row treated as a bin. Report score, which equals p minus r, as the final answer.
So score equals -310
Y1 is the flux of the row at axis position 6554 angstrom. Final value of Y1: 29.52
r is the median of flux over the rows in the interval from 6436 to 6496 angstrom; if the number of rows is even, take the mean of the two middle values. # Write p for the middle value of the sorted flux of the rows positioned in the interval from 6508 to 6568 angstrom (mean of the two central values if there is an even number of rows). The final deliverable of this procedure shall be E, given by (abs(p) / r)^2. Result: 0.94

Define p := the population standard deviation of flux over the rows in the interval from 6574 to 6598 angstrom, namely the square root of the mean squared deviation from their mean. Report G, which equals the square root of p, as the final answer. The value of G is 0.86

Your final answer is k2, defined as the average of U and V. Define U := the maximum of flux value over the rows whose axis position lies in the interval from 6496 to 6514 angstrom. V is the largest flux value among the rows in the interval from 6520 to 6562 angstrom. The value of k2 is 31.1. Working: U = 31.01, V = 31.18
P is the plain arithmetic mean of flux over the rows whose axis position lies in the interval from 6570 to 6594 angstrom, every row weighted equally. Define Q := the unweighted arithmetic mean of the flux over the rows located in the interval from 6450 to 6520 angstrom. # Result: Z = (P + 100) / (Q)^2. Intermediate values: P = 29.5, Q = 30.1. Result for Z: 0.143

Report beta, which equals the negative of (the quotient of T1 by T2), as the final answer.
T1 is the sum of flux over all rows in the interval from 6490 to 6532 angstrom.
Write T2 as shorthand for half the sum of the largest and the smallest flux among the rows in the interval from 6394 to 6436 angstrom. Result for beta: -13.3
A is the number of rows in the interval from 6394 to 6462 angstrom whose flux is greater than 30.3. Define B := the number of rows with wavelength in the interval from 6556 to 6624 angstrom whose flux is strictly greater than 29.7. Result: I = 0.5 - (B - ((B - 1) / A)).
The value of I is -12.4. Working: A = 12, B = 14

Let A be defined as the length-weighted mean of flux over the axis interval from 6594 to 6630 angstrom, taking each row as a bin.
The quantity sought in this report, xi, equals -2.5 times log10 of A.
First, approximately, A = 29.9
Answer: -3.69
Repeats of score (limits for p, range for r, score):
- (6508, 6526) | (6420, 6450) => -379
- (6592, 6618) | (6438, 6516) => -1567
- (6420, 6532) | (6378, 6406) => 2518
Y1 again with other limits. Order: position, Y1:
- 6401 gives 29.16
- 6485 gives 30.37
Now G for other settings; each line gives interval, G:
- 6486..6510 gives 1.04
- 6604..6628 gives 0.59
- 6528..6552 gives 0.92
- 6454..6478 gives 0.98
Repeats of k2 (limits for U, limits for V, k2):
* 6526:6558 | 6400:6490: 31.7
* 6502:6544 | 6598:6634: 30.9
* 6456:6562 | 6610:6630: 31.1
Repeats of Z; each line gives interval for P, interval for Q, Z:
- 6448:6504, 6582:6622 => 0.146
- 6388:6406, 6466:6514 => 0.144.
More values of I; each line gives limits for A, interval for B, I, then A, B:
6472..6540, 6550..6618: -12.9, 9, 15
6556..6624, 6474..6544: -9.9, 7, 12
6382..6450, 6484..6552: -10.7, 14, 12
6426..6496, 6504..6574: -13.5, 14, 15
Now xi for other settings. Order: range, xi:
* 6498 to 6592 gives -3.68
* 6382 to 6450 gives -3.71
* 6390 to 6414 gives -3.69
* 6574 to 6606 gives -3.68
